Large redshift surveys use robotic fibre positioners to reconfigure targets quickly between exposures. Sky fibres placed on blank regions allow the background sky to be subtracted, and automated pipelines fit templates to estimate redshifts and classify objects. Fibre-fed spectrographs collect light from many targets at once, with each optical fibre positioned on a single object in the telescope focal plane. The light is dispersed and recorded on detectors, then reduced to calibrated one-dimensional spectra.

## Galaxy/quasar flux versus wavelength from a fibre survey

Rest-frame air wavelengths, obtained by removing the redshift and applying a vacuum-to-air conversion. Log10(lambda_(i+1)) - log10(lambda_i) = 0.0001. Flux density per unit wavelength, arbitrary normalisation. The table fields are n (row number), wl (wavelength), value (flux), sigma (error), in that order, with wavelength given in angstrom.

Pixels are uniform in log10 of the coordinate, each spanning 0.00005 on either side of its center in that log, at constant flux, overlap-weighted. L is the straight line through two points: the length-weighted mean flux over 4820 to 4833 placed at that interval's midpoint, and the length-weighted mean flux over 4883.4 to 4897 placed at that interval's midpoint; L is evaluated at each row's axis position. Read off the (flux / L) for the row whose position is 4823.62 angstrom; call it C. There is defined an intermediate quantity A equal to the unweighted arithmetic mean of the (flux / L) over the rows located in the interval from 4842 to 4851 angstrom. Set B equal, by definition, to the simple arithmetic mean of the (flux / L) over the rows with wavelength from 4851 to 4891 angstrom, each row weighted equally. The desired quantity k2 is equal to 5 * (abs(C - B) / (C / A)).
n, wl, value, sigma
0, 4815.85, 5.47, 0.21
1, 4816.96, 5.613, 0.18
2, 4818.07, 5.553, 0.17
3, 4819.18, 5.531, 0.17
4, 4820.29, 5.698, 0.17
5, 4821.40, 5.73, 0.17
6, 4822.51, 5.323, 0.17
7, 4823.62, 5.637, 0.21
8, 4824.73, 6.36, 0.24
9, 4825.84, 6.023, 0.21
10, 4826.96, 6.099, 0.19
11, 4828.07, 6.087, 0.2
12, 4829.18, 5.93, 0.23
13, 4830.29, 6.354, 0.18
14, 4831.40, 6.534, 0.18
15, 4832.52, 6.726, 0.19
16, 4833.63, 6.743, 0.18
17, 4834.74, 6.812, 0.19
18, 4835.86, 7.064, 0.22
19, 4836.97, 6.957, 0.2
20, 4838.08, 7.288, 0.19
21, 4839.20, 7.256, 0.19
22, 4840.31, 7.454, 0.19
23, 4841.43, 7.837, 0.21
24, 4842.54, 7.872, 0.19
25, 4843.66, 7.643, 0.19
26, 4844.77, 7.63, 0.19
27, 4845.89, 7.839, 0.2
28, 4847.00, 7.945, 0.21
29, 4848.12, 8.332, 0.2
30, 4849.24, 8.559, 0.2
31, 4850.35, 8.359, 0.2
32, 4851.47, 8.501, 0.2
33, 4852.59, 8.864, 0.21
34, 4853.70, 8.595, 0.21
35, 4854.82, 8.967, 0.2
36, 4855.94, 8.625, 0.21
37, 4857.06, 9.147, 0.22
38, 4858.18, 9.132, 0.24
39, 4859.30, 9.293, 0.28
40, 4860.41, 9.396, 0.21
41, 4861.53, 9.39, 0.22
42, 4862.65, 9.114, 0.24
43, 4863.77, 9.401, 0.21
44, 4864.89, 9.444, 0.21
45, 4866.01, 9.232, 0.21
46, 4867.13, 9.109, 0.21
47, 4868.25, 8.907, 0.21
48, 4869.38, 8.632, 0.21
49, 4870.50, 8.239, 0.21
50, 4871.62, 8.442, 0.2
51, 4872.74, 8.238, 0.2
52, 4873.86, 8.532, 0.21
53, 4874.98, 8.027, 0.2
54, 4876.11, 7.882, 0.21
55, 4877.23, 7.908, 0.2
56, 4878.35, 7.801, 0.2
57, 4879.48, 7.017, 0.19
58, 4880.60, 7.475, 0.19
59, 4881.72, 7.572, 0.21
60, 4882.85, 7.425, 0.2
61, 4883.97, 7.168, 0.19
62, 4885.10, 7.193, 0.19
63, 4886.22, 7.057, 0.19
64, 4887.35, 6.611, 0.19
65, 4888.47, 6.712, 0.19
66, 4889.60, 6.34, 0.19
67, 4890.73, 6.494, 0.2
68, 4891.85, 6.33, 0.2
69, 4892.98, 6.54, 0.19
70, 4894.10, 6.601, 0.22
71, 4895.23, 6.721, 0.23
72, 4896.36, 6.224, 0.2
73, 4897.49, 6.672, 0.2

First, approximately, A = 1.29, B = 1.27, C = 0.94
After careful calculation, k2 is 2.3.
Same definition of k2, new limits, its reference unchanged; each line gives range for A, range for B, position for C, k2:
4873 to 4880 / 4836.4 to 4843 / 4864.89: 1.1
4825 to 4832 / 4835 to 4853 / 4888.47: 1.3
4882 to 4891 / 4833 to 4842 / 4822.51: 1.6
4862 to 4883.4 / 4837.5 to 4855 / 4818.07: 2.5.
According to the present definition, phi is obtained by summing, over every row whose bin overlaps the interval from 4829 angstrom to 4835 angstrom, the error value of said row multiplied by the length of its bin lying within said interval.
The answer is 1.14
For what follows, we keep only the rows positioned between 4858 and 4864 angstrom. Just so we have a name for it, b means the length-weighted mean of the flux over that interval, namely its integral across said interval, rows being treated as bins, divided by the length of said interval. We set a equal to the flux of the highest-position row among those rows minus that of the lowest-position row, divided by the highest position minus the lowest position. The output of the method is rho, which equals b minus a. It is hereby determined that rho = 9.3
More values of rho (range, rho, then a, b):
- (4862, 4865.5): 9.2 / 0.15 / 9.3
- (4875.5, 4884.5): 7.6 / -0.09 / 7.5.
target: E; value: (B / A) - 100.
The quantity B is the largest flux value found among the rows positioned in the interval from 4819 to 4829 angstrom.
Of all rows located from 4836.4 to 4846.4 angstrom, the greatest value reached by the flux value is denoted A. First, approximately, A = 7.872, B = 6.36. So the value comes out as -99.2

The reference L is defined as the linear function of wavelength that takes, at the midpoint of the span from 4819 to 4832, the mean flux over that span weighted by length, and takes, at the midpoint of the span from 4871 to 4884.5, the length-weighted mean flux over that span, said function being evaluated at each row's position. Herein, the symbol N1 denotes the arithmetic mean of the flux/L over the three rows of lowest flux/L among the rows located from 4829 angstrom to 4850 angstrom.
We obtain 1.02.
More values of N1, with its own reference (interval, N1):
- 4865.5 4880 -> 0.97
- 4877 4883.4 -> 0.92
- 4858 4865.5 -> 1.28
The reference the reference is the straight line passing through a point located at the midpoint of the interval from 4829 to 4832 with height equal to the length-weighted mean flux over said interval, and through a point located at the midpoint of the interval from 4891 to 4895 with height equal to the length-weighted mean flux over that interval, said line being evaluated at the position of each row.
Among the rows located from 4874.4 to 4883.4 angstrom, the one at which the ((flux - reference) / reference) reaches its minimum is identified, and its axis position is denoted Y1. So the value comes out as 4879.48 angstrom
